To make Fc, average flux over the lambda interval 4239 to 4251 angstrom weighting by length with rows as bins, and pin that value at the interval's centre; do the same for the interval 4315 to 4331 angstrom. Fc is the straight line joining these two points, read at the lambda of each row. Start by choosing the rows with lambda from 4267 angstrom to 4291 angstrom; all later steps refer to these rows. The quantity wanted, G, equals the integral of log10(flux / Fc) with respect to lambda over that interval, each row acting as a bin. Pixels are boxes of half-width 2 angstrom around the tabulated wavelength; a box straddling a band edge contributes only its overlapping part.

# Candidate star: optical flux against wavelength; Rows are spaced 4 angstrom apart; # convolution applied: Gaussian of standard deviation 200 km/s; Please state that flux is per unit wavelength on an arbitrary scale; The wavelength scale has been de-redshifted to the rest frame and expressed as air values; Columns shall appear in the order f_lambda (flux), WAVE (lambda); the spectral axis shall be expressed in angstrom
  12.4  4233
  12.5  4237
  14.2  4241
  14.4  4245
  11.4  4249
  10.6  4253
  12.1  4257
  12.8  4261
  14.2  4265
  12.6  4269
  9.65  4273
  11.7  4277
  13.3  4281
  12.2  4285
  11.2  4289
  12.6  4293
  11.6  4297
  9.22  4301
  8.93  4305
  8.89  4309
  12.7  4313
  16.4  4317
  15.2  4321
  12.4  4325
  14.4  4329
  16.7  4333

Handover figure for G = -1.77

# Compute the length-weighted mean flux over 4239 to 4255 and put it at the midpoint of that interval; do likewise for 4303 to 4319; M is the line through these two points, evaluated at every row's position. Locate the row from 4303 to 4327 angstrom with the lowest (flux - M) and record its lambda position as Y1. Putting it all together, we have 4305 angstrom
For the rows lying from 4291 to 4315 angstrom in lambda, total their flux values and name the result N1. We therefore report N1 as 63.9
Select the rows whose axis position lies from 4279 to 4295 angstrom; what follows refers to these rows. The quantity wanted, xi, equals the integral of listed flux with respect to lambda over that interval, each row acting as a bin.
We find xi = 197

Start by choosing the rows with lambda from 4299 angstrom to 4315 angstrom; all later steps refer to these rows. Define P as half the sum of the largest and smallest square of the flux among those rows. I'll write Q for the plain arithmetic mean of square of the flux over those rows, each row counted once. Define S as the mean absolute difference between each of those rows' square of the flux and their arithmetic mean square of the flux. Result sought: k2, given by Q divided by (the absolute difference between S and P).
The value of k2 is 1.12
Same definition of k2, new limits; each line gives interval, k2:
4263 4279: 1.29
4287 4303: 1.24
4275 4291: 1.09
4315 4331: 1.22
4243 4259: 1.14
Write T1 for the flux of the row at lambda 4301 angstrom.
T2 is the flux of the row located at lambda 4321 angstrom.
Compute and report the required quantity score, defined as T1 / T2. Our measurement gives 0.6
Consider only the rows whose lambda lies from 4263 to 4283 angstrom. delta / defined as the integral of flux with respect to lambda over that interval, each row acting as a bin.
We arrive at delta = 246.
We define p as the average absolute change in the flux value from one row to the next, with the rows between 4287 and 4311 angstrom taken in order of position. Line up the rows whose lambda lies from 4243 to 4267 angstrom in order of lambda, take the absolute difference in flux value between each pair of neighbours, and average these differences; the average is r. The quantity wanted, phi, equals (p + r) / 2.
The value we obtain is 1.25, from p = 1.0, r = 1.48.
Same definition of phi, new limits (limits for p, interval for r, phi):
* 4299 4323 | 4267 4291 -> 1.77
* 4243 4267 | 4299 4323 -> 1.64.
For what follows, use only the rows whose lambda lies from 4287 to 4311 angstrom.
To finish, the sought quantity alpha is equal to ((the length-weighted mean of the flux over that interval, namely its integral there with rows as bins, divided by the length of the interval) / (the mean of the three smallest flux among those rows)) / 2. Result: 0.577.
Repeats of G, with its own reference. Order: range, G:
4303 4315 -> -1.88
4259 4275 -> -0.81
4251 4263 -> -0.71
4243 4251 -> -0.15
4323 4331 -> -0.32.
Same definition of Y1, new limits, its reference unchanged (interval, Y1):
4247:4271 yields 4253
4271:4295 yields 4273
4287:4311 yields 4305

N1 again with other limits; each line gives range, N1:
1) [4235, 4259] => 75.2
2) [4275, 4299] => 72.6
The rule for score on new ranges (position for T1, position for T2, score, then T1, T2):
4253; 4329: 0.7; 10.6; 14.4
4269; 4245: 0.9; 12.6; 14.4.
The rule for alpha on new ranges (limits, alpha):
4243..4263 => 0.539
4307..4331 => 0.588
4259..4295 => 0.565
